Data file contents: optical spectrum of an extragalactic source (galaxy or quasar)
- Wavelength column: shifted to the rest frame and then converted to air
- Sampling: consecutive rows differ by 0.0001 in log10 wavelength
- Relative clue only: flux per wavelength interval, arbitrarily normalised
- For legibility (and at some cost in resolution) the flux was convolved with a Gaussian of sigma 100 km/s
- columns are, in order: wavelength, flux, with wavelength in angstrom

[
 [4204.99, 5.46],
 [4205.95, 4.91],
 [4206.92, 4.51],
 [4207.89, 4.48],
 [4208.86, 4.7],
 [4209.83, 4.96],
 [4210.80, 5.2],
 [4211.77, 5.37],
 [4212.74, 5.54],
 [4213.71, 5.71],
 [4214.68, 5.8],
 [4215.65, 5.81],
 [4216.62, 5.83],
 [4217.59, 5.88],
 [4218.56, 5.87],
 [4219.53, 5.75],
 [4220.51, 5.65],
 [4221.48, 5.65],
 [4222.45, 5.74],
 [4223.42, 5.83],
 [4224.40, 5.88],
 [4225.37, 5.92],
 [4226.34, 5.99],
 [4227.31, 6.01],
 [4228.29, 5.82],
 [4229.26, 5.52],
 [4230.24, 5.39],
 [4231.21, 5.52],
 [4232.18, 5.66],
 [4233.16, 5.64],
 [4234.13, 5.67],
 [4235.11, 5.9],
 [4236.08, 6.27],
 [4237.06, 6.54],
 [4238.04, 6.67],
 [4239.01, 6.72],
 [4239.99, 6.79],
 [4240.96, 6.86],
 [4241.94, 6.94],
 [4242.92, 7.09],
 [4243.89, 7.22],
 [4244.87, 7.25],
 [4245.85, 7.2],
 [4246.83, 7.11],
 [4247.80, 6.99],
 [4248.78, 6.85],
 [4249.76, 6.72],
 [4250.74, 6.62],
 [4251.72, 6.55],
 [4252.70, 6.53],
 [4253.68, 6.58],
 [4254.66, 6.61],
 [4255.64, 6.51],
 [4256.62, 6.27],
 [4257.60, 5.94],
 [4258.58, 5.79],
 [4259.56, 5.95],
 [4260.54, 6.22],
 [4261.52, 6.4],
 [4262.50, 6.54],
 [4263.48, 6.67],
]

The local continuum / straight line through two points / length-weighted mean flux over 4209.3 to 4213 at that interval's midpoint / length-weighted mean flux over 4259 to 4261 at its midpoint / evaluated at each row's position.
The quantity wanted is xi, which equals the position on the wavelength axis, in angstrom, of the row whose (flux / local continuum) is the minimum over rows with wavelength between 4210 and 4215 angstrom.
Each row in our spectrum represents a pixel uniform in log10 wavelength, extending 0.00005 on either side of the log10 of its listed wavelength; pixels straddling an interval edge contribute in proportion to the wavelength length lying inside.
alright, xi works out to 4210.80 angstrom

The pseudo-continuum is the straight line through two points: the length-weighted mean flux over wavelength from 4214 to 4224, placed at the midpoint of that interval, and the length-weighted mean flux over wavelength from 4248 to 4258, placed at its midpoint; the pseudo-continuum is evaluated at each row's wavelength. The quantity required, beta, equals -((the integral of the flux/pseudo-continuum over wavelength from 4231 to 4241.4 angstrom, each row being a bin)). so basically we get -10.5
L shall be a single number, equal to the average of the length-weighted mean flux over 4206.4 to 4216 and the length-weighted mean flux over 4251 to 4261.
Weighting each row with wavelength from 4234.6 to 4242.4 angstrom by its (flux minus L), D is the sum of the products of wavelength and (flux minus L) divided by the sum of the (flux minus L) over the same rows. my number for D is 4239.3 angstrom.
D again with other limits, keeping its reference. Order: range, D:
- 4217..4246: 4241.3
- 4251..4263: 4256.4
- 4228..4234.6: 4231.2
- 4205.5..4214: 4208.5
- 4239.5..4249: 4244.5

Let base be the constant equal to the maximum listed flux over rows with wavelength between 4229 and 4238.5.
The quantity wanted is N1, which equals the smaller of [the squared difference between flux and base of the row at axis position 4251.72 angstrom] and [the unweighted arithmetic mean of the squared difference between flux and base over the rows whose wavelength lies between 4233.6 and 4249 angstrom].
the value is 0.01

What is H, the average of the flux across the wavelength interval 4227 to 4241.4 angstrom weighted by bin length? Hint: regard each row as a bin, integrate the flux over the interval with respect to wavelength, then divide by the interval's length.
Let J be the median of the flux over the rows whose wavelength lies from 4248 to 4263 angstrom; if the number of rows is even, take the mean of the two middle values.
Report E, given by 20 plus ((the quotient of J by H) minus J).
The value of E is 14.55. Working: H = 6.1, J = 6.53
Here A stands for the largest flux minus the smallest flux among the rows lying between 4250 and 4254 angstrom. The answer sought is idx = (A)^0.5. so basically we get 0.30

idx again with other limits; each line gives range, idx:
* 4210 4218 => 0.82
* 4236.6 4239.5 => 0.42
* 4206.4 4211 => 0.85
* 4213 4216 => 0.32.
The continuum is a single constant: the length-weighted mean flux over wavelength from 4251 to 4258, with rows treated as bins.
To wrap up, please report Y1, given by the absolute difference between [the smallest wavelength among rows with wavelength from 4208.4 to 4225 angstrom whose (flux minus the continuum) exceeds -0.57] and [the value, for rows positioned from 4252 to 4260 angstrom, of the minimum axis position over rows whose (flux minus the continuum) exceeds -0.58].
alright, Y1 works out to 35.1 angstrom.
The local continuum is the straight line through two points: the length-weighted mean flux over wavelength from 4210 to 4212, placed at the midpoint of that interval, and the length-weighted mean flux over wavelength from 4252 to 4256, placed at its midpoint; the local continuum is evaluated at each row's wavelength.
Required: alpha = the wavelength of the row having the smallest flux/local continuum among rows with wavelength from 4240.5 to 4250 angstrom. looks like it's 4249.76 angstrom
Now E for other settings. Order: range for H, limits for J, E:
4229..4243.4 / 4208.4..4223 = 15.21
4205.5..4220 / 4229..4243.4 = 14.90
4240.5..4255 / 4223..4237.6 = 15.02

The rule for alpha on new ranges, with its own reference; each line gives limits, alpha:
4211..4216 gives 4211.77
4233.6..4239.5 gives 4234.13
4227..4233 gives 4230.24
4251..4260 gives 4258.58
